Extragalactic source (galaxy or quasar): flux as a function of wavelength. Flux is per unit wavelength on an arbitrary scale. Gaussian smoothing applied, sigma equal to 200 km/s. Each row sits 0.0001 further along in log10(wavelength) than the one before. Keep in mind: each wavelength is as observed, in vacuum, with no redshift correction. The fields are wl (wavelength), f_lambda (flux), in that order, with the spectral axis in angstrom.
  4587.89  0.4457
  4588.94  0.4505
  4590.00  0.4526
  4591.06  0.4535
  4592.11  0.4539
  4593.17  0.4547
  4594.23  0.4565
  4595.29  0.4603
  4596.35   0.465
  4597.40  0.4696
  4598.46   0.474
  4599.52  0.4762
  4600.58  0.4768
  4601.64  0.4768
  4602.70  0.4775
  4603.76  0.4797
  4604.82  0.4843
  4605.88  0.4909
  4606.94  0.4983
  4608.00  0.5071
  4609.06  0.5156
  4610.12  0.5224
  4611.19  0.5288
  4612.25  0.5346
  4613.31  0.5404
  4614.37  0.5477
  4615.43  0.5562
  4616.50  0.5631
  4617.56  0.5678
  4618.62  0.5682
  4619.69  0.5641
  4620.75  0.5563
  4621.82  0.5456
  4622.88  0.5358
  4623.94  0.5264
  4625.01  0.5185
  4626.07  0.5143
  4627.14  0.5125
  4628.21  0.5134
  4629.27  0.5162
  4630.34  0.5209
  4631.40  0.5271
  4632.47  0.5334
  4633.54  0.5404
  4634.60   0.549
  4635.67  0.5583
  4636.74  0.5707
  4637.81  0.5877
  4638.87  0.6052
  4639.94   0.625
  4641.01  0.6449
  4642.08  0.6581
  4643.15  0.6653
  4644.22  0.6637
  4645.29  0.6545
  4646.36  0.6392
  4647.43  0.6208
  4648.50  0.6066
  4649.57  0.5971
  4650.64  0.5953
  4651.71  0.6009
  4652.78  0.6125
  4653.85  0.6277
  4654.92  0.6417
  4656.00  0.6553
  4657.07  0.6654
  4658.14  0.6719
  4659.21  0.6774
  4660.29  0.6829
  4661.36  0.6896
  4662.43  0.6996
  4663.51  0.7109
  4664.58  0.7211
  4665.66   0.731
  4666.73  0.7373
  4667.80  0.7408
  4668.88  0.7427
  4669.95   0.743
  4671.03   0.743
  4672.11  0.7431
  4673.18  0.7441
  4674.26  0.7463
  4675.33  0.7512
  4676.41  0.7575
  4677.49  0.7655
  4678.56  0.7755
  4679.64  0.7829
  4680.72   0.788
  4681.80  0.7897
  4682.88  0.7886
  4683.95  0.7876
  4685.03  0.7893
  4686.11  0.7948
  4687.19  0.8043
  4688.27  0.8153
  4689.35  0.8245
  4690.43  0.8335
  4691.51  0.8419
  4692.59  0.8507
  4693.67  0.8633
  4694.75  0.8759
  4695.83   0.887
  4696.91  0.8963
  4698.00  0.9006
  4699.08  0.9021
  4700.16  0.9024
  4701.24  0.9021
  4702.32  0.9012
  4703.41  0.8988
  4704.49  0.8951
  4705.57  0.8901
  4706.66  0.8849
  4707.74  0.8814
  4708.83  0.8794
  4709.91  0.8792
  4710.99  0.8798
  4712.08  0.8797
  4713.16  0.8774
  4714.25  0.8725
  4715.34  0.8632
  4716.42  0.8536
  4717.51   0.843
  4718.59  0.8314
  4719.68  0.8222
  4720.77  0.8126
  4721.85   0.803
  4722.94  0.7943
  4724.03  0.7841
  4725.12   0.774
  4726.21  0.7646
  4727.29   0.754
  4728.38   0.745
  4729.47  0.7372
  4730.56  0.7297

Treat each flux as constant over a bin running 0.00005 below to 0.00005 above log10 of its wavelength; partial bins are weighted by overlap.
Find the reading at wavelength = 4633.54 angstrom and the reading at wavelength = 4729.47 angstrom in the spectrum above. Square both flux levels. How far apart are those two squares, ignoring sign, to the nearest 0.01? 0.25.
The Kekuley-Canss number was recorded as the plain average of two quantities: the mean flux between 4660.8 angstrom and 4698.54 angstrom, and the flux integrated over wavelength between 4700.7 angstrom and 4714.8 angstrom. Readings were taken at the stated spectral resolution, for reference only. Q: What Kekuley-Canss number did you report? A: 6.6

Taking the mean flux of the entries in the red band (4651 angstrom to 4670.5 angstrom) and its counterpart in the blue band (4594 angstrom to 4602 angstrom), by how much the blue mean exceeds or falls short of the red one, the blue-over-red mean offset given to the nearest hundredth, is -0.22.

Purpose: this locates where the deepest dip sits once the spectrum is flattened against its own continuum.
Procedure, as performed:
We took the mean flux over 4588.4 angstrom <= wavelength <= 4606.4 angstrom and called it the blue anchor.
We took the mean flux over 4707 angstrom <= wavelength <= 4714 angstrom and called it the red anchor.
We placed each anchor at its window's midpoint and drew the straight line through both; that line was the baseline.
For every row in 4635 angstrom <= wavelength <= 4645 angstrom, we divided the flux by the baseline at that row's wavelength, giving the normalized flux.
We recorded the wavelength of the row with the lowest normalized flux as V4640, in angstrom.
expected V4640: 4635.67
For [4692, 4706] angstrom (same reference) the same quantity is 4705.57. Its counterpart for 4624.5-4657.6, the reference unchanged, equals 4629.27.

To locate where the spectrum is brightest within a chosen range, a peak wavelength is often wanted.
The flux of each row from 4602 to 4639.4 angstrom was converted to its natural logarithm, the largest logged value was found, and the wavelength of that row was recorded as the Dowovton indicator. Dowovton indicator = 4638.87 angstrom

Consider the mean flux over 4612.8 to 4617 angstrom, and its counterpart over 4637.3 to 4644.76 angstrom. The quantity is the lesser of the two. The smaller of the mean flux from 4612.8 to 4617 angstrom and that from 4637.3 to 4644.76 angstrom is 0.552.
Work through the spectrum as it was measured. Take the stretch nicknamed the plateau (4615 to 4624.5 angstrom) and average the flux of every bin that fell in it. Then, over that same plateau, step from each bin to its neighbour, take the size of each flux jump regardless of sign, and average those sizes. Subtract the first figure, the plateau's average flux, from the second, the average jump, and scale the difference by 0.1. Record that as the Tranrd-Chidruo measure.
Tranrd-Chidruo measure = -0.055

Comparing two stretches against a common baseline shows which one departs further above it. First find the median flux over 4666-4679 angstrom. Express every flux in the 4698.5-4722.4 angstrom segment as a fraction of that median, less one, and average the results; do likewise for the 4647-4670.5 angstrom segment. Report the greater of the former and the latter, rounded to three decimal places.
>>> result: 0.171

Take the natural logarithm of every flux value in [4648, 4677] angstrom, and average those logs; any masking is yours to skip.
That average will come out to -0.37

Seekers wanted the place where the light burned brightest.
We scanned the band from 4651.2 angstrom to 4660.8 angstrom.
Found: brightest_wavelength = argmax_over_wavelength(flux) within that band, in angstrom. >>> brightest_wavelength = 4660.29 angstrom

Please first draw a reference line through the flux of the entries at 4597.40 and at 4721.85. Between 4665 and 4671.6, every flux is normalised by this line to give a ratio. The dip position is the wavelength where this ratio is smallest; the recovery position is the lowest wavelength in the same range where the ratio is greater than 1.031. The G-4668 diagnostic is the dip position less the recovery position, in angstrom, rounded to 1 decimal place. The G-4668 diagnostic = 5.4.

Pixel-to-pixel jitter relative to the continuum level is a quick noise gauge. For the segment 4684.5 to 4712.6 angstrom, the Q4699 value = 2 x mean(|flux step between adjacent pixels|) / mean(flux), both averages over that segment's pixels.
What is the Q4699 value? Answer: 0.013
